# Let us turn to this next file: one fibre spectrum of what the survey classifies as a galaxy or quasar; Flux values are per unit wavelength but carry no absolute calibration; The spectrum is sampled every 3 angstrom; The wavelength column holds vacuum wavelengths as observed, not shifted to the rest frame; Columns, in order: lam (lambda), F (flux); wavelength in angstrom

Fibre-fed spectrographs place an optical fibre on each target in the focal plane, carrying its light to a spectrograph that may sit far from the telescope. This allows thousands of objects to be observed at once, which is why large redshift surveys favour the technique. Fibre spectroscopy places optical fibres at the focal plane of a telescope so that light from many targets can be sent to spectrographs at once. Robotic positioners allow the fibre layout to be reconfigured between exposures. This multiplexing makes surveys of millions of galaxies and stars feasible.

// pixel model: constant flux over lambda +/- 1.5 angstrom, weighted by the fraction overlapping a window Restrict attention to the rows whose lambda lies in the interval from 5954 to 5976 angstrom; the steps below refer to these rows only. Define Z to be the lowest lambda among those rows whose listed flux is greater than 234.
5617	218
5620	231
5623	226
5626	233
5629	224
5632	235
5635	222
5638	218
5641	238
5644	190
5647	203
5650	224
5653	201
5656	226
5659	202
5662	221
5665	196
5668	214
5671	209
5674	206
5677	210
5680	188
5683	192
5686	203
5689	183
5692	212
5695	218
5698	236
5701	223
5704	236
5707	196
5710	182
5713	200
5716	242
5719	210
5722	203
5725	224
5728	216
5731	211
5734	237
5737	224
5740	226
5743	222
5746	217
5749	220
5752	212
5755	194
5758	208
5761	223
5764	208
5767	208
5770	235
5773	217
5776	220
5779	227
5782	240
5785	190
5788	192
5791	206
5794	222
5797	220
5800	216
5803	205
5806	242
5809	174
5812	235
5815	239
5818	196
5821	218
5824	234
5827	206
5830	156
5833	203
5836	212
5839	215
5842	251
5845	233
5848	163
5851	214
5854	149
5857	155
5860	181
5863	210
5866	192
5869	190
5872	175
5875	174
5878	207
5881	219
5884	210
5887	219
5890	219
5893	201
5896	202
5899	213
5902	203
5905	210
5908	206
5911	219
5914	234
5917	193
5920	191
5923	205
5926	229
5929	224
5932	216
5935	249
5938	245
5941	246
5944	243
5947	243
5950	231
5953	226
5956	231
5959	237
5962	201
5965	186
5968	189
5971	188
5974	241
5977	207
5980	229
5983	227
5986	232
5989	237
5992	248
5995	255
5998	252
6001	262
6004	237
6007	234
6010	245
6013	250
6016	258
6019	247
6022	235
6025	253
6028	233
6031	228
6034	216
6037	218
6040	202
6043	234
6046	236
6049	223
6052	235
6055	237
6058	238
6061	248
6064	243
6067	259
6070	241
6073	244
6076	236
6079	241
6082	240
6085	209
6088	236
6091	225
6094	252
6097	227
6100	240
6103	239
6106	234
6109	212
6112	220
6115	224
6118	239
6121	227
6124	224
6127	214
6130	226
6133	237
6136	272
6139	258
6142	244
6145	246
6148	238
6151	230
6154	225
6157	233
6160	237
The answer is 5959 angstrom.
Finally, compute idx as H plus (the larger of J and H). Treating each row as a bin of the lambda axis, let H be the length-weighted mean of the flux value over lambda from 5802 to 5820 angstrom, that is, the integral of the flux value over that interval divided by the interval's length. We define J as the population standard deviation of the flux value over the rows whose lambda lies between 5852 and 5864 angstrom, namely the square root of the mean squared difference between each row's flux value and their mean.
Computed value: 431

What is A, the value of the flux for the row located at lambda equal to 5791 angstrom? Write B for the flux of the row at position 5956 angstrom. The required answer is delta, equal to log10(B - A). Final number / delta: 1.4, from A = 206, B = 231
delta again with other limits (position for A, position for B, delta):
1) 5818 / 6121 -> 1.5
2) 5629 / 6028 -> 1.0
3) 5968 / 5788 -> 0.5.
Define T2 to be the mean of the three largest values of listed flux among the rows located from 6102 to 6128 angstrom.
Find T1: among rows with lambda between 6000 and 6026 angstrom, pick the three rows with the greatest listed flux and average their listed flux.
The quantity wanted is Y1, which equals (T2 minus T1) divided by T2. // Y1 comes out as -0.09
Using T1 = 258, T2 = 237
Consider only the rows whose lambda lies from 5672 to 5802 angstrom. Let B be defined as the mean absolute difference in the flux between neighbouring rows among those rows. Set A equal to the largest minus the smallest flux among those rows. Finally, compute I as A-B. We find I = 46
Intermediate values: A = 60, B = 14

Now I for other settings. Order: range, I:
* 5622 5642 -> 9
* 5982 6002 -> 28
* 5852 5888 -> 55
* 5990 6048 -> 49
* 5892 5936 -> 45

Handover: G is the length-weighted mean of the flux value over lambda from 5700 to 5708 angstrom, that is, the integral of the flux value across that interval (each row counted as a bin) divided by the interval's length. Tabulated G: 219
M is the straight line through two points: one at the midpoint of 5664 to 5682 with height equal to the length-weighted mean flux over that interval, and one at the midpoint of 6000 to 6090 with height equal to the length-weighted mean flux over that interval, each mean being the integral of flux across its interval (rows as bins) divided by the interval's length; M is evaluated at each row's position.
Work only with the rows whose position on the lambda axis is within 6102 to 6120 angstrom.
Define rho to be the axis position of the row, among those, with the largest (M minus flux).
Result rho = 6109 angstrom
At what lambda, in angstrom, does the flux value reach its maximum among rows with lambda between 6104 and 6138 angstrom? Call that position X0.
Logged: 6136 angstrom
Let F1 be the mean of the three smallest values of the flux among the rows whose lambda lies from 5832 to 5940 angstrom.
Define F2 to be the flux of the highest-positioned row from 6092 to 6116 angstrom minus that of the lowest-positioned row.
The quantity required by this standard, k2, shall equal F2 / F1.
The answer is -0.18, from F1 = 156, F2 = -28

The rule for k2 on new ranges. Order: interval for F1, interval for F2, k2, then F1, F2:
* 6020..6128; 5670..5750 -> 0.05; 208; 11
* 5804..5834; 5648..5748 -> -0.04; 175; -7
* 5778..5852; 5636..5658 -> 0.05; 164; 8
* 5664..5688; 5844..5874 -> -0.30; 192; -58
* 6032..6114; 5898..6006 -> 0.12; 208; 24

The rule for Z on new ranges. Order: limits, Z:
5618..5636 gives 5632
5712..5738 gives 5716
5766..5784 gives 5770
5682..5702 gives 5698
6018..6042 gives 6019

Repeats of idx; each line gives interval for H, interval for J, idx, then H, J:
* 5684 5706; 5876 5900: 430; 215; 7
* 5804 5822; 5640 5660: 434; 217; 16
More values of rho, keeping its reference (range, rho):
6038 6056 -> 6040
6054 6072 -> 6055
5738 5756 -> 5755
